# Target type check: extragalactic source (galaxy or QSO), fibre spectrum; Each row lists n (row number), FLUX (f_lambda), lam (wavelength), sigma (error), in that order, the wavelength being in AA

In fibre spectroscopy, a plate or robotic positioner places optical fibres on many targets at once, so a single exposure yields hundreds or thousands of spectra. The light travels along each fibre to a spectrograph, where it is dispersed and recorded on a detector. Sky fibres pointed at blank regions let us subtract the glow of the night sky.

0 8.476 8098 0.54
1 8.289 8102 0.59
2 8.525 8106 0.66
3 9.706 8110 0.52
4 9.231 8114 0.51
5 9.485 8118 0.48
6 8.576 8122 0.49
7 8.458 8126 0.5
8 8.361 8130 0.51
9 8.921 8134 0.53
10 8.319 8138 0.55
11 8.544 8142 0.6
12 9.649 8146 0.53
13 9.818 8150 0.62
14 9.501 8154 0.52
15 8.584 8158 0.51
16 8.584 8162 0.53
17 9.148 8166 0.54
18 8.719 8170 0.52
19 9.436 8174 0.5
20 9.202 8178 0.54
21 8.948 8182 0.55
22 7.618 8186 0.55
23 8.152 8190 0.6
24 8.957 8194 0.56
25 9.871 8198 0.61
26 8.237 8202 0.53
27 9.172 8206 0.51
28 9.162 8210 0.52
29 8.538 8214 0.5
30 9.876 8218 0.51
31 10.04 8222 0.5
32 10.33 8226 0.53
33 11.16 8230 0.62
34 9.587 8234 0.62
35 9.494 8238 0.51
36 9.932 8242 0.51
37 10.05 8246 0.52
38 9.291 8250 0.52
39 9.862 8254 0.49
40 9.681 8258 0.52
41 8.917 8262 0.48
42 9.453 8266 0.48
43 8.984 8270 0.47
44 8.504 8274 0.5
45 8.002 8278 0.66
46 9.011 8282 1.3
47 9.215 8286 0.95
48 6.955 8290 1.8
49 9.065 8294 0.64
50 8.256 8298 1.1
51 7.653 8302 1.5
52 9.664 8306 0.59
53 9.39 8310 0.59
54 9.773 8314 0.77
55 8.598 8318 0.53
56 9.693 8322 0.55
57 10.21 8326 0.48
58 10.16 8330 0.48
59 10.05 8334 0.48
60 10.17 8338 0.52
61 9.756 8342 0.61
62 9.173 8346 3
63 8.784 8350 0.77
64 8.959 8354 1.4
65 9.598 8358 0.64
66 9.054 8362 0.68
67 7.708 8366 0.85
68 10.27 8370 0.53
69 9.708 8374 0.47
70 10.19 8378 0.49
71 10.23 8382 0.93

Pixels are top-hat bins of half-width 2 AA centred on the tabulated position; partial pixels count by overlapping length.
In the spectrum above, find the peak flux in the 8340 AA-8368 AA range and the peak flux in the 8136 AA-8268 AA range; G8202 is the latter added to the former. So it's 20.9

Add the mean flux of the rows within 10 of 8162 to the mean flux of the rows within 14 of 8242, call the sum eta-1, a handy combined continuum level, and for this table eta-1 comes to 18.8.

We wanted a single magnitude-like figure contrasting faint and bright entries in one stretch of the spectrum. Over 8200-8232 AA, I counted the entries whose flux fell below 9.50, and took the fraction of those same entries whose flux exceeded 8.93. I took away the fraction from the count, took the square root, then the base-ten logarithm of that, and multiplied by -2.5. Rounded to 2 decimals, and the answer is -0.64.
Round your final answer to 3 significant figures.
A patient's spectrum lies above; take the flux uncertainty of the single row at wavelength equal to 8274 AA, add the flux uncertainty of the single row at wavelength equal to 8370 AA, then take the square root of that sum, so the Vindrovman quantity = 1.01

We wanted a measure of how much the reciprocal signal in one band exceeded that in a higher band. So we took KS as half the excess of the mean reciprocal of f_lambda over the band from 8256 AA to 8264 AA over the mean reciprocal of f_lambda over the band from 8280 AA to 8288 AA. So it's -0.001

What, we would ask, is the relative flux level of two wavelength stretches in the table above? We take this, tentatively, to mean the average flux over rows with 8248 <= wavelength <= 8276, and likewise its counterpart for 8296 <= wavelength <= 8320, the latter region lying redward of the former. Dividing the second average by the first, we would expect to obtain 0.96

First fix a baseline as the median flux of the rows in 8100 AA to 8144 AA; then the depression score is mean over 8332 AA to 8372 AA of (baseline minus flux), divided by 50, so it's -0.016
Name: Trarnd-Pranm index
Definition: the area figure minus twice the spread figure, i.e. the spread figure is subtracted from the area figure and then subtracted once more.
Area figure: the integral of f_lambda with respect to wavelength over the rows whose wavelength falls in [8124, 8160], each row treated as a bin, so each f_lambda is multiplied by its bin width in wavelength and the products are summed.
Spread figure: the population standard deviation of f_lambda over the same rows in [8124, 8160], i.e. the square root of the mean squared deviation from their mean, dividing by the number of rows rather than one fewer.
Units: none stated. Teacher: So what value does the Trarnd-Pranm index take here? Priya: 320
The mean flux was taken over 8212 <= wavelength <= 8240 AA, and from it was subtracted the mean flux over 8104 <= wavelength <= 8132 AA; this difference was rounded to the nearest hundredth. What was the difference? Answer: 0.95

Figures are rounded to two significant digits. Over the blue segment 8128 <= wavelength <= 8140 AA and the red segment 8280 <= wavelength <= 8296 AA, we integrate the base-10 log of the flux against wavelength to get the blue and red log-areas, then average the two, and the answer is 13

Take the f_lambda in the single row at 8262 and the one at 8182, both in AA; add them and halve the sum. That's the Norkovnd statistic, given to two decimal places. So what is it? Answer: 8.93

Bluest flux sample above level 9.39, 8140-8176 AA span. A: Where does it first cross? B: 8146 AA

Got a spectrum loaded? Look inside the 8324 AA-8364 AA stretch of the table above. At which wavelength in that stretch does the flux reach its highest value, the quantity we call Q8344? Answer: 8326 AA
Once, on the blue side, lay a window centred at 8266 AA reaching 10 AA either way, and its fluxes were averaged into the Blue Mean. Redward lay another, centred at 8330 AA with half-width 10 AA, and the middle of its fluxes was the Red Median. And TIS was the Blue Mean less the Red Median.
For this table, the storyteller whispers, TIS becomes -1.1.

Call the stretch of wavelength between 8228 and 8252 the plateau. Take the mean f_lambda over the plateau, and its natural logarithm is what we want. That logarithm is 2.29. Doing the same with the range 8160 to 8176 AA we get 2.19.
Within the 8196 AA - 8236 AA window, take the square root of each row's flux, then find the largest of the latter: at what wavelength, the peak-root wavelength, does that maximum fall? 8230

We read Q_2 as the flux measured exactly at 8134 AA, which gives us 8.921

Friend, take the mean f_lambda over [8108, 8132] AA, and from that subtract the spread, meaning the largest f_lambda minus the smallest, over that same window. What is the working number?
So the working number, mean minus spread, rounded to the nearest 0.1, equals 7.6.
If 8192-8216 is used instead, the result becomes 7.4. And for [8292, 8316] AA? 6.8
